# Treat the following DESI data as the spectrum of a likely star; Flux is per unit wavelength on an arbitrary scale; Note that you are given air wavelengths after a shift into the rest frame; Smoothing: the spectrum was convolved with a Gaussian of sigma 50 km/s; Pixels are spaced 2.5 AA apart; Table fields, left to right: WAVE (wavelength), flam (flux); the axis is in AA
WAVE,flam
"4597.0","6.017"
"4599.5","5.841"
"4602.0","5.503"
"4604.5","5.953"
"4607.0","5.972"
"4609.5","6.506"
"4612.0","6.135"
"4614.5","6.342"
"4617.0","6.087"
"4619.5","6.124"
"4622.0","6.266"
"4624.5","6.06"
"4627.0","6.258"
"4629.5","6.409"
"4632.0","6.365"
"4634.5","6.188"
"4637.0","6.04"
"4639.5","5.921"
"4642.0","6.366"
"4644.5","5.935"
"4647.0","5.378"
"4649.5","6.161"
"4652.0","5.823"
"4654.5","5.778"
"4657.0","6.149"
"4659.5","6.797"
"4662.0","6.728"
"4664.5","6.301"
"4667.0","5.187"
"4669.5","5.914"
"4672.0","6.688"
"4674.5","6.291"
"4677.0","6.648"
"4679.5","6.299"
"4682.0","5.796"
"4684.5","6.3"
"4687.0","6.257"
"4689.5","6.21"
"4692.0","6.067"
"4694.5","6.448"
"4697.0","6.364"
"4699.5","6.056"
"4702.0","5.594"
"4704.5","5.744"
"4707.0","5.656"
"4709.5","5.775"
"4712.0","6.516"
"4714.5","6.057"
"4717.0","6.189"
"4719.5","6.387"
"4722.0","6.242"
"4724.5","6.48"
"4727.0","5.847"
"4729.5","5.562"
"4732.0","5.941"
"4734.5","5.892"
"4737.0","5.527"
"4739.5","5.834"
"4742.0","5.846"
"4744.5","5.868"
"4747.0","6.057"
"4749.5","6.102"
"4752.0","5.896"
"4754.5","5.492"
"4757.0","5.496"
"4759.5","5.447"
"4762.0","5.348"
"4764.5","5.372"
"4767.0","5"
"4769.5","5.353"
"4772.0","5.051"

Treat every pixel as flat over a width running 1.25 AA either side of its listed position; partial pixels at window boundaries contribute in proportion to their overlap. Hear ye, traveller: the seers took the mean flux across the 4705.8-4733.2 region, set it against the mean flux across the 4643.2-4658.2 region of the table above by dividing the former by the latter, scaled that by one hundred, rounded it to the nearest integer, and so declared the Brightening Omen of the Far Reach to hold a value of 103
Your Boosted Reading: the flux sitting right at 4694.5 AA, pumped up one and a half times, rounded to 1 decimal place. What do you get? 9.7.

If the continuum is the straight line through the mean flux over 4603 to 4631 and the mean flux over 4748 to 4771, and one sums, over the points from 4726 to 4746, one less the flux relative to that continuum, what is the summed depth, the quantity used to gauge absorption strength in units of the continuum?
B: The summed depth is -0.25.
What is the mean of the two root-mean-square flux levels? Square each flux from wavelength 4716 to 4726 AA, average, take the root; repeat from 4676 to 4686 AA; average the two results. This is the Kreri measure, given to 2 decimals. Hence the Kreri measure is 6.30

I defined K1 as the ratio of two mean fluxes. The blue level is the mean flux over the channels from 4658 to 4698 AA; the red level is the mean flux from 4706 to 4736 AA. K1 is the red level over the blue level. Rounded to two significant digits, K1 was 0.96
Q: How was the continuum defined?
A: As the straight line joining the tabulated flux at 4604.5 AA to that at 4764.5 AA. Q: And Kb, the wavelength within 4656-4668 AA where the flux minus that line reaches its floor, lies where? 4667.0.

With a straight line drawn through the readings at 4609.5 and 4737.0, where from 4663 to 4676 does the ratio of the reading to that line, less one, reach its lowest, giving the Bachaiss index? 4667.0 AA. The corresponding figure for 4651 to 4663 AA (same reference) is 4654.5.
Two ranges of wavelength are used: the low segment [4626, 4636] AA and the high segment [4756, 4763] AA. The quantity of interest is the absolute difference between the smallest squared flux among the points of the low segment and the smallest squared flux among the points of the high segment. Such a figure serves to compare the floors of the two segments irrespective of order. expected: 10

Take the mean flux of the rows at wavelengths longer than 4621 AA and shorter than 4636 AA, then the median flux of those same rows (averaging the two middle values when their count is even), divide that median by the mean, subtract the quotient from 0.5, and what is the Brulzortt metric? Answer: -0.501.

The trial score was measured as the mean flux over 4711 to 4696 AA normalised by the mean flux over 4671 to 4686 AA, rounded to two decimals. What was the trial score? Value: 0.93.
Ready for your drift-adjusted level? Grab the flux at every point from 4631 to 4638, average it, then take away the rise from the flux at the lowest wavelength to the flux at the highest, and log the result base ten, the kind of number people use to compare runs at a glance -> 0.814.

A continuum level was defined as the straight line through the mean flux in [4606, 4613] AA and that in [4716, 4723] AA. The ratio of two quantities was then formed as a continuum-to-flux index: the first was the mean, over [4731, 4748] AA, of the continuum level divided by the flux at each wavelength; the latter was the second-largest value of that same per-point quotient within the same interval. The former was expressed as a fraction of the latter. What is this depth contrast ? 1.00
